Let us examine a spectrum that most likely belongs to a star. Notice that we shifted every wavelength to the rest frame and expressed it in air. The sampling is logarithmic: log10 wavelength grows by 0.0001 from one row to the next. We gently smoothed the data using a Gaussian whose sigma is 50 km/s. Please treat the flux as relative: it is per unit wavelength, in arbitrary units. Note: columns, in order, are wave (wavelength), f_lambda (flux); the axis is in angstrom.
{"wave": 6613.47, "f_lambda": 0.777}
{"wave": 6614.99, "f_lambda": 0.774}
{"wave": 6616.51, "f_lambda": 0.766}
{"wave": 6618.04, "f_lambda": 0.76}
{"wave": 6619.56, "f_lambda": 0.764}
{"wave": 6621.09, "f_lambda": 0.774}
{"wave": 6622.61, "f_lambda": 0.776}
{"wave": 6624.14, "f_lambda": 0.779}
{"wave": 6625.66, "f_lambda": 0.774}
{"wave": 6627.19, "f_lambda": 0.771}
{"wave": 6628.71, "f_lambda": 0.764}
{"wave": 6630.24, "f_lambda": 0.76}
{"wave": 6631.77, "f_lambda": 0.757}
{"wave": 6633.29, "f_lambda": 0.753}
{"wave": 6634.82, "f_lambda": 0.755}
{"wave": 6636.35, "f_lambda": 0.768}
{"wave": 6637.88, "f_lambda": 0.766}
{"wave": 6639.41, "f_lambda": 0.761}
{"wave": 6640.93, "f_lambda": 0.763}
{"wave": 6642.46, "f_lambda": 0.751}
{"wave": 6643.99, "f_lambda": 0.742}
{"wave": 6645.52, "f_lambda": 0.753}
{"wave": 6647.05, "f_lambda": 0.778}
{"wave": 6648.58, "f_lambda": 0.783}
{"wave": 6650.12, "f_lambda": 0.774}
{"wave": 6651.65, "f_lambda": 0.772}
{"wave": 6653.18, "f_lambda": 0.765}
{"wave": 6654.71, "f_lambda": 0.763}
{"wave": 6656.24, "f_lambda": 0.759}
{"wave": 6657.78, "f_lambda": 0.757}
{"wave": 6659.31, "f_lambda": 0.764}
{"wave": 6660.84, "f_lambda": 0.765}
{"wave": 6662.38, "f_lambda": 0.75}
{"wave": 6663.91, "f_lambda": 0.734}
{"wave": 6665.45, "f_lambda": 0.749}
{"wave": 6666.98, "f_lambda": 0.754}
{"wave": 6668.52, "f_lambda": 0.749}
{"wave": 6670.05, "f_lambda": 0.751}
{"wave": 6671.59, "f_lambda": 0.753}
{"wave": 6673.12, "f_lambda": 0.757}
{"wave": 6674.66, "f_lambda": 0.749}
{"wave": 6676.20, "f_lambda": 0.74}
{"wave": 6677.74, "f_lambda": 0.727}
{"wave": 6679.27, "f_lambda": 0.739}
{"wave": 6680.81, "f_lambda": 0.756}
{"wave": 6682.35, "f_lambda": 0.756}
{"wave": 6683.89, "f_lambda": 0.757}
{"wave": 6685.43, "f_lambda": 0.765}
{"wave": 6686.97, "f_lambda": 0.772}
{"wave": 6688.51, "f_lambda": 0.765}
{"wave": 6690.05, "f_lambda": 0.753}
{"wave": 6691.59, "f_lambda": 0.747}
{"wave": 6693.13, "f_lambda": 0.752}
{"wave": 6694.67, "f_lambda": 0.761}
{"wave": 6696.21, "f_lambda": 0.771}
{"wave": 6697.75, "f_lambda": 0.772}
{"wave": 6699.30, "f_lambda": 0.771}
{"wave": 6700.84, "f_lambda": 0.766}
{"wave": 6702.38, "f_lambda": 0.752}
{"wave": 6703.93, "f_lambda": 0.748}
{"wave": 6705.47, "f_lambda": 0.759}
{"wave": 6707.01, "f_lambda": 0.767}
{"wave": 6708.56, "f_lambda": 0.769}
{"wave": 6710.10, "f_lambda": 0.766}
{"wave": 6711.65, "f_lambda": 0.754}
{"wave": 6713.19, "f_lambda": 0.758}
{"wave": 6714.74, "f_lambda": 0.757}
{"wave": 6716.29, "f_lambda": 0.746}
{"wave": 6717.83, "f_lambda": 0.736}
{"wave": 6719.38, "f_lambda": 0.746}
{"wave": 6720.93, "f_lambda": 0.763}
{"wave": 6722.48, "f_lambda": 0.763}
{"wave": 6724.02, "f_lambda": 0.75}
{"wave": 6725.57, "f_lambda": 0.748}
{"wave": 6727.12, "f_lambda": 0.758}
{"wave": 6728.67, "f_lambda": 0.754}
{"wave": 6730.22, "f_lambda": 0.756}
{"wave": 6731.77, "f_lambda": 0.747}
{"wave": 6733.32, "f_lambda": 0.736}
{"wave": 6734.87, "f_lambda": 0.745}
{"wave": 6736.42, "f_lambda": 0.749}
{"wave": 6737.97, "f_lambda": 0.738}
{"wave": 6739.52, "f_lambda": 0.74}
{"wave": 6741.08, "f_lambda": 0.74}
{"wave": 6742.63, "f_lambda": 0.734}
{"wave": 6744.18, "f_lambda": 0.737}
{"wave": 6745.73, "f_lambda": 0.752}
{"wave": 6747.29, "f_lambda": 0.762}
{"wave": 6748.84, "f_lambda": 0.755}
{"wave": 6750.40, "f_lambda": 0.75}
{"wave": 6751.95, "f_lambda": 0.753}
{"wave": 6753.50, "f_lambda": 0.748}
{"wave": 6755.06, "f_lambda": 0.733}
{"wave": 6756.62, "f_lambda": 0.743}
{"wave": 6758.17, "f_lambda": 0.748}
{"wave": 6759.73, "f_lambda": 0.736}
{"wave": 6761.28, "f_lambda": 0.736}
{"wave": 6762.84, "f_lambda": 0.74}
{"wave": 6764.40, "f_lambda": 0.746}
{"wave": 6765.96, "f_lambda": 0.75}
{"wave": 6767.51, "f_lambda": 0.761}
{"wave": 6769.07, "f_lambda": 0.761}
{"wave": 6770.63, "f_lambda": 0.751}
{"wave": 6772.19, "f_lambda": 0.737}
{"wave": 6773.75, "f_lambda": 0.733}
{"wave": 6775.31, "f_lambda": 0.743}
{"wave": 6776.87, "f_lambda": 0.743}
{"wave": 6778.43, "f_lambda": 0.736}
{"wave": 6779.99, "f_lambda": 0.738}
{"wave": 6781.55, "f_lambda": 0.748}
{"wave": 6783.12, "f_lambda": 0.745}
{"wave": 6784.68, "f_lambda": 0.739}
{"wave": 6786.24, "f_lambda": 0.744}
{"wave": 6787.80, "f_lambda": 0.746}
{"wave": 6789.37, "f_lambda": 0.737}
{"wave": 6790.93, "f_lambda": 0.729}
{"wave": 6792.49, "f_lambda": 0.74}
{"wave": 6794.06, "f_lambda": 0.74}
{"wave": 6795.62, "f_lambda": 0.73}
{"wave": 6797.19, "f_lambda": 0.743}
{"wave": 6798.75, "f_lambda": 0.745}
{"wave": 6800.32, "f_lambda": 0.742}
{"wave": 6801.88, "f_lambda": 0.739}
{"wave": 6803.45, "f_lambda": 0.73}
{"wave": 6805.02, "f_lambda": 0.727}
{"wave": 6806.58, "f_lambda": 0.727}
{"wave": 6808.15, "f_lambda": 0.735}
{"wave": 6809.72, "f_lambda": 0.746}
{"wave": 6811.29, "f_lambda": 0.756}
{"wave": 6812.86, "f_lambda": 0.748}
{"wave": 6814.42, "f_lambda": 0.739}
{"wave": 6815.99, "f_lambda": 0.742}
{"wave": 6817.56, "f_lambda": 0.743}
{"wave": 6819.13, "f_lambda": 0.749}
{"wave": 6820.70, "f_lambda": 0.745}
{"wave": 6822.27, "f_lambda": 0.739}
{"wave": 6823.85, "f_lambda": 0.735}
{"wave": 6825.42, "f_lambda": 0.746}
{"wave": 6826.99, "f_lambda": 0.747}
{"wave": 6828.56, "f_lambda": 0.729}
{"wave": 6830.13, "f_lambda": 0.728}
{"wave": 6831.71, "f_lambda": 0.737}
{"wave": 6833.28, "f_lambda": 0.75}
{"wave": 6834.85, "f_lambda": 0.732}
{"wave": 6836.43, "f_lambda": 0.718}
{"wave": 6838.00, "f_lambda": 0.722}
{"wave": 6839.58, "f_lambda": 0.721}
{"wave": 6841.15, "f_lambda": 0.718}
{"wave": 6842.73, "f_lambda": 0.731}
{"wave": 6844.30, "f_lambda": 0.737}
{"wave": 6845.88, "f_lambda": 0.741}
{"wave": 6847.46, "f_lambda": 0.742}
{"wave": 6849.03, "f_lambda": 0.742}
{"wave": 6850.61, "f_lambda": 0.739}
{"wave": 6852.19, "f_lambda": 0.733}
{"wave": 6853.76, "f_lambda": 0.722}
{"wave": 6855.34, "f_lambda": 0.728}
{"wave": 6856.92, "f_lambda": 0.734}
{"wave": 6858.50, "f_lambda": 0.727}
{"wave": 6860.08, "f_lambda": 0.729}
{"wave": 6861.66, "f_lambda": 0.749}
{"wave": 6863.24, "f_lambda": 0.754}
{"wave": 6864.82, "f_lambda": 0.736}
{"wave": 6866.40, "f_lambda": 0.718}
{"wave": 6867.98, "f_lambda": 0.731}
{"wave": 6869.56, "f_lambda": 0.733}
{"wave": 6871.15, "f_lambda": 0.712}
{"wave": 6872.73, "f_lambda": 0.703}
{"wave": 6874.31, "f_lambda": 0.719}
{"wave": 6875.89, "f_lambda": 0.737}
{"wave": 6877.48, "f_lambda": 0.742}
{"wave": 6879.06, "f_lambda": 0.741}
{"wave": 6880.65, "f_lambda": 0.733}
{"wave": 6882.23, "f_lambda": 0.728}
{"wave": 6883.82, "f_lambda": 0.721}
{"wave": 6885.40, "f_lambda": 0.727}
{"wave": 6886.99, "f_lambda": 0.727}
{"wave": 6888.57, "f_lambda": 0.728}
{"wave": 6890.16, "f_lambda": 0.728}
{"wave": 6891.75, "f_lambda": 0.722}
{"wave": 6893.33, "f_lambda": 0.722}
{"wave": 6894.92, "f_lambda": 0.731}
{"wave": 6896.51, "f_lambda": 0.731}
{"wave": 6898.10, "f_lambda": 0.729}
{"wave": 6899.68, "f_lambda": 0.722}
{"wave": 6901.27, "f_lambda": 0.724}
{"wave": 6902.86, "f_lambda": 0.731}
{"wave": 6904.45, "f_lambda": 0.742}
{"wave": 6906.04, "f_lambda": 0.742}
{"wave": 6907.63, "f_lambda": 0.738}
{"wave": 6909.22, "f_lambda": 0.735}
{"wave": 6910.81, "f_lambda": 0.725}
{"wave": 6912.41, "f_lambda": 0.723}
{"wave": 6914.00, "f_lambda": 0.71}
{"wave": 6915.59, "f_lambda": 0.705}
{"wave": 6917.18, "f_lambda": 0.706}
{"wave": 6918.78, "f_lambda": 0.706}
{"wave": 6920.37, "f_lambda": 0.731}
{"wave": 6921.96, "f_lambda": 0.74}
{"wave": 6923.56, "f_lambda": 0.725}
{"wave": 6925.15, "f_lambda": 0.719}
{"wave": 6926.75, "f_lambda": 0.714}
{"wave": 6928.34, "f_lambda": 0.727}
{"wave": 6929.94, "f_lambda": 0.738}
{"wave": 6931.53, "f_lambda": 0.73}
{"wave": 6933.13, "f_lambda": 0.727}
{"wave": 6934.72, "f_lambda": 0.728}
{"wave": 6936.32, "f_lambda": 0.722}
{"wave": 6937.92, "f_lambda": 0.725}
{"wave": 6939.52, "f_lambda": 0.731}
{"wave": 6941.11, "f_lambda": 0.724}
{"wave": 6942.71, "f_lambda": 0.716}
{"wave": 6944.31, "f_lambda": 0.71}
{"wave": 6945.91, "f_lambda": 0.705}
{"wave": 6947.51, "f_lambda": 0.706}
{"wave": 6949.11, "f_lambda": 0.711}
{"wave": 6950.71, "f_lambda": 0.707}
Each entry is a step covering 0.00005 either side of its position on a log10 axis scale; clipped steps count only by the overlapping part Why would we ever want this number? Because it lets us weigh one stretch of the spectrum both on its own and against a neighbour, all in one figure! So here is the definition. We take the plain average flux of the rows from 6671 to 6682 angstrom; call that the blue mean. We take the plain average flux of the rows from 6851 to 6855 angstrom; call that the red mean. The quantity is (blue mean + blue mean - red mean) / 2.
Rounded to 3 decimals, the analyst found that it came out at 0.382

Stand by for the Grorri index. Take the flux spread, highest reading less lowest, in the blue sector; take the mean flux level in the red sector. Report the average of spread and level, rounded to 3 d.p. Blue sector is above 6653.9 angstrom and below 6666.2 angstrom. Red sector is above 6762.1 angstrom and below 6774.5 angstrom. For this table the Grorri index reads 0.389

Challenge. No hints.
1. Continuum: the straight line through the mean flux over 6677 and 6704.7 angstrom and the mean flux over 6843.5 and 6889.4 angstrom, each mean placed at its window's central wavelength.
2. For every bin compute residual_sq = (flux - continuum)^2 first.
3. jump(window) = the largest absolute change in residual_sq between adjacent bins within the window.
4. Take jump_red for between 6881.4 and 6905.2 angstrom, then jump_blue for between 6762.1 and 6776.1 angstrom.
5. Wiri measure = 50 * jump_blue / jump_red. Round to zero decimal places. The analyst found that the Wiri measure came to 45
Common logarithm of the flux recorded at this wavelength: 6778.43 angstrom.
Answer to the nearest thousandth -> -0.133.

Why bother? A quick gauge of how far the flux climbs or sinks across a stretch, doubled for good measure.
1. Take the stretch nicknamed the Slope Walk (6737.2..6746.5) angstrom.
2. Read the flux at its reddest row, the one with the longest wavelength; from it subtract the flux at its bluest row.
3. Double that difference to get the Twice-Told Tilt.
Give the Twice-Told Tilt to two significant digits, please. 0.028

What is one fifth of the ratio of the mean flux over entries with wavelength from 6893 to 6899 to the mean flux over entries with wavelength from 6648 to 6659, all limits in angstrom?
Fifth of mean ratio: 0.190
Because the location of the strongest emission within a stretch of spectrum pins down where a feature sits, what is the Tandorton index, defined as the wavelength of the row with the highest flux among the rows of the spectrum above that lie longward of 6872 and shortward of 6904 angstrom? 6877.48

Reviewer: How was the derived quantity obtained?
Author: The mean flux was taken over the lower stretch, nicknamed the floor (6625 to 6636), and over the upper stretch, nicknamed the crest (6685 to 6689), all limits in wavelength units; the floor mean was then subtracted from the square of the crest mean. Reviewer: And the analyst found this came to -0.173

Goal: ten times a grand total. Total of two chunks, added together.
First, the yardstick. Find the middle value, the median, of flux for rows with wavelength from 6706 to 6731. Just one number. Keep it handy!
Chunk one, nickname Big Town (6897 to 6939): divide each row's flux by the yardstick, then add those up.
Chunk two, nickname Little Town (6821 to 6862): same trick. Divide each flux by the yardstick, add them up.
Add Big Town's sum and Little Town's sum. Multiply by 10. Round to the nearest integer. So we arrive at 502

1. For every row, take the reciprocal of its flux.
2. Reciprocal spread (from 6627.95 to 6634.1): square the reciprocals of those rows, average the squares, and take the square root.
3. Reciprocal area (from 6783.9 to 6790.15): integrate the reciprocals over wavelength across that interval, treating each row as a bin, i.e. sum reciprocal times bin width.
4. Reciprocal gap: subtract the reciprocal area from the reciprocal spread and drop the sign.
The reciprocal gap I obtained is 7.1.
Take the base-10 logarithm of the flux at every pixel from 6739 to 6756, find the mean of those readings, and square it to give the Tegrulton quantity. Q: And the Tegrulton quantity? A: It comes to 0.016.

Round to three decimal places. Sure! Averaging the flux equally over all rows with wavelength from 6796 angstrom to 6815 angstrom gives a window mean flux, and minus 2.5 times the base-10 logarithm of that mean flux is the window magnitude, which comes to 0.327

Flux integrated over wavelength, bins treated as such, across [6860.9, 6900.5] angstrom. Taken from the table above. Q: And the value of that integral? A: 28.9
